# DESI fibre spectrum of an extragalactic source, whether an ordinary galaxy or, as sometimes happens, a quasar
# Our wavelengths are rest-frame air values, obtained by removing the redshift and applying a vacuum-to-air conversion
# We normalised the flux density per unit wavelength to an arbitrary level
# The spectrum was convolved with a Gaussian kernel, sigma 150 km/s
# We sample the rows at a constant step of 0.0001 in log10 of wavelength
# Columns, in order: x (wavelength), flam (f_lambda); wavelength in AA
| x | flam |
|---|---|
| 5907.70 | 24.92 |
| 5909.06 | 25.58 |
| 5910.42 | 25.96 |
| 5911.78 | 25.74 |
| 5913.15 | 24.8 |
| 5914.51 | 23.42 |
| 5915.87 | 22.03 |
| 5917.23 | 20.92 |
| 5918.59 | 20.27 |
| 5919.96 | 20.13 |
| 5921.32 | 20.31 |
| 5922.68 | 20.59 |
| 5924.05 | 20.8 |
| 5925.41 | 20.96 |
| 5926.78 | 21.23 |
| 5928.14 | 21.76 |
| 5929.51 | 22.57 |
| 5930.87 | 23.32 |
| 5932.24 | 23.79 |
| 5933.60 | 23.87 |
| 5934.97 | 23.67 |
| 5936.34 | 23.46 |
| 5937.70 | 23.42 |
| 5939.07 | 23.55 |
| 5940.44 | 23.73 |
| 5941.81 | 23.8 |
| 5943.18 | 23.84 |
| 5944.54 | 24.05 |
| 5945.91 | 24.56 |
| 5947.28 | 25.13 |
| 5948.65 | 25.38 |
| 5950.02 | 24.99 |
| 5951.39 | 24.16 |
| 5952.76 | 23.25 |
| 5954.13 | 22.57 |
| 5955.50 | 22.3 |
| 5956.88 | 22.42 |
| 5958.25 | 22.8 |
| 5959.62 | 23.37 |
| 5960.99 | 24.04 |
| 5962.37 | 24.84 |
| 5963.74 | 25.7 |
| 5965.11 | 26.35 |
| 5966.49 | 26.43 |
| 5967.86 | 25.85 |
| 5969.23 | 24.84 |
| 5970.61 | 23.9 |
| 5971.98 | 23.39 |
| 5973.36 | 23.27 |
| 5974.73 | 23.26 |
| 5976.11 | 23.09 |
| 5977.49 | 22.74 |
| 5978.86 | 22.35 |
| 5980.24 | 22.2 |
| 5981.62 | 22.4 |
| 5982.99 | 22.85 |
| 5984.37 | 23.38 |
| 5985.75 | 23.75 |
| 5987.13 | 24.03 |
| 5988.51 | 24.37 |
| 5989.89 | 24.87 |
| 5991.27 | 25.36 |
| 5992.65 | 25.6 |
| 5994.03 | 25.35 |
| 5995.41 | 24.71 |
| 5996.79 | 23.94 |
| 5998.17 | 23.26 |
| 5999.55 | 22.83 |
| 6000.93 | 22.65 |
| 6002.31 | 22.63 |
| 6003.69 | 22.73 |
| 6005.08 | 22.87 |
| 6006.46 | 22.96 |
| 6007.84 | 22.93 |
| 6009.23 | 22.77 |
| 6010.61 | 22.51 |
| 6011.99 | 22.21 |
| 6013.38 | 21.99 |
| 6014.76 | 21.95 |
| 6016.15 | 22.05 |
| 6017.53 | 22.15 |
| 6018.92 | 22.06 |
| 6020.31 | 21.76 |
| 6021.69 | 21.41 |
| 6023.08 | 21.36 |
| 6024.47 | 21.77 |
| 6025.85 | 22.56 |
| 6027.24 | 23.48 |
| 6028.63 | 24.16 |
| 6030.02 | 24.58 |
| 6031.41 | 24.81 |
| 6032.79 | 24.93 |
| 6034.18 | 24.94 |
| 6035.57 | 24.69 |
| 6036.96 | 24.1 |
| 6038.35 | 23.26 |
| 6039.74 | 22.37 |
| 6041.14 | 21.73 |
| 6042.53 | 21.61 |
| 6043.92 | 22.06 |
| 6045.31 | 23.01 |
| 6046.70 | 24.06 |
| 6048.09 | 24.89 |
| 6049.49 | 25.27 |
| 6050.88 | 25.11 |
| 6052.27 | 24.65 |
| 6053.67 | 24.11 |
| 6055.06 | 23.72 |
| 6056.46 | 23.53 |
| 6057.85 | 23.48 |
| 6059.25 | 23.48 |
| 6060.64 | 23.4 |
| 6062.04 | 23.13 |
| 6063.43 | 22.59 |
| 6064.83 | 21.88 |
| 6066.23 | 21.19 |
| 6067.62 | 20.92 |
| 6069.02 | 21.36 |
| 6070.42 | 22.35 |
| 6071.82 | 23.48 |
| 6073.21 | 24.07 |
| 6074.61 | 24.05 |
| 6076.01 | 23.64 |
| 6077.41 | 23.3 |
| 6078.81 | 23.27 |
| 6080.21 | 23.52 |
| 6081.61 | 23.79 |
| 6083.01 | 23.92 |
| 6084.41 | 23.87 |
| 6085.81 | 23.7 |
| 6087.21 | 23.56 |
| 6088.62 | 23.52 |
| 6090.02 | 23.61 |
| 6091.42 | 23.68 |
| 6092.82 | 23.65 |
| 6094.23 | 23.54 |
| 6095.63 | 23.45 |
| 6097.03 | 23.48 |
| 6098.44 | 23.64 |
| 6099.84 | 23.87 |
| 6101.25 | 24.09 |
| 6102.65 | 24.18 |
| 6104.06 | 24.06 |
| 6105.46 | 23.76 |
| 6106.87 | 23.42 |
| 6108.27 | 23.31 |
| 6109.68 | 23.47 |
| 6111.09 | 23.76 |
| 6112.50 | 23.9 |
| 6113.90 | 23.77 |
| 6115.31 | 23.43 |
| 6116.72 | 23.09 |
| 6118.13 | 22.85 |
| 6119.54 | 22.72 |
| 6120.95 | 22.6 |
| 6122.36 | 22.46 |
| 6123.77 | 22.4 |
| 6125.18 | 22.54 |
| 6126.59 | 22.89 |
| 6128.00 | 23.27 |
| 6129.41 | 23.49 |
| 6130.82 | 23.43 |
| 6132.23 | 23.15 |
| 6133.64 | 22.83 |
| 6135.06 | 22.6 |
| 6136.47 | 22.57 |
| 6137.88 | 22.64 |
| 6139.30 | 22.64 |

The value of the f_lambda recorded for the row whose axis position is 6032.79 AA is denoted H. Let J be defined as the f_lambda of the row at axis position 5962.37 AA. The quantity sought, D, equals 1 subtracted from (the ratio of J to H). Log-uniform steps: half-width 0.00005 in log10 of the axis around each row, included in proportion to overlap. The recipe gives 0.00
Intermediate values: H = 24.93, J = 24.84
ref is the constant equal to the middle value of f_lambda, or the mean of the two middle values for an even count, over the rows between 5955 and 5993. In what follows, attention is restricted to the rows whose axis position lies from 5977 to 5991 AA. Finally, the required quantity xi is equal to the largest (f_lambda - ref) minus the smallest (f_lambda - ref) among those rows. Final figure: 2.7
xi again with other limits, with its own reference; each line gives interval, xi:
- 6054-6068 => 2.8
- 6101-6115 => 0.9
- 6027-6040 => 2.6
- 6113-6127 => 1.4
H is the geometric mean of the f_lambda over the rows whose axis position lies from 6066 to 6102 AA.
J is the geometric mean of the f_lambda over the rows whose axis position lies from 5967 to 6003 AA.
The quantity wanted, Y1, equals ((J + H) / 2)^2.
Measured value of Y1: 552.6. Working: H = 23.3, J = 23.7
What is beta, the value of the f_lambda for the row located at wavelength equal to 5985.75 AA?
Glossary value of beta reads 23.75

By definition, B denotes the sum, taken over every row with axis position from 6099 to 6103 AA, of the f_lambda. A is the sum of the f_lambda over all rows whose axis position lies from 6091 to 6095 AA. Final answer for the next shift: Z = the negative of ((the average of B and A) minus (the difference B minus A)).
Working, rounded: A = 70.9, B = 72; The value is -70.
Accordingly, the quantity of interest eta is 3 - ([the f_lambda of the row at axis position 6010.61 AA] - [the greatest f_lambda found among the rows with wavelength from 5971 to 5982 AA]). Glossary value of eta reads 4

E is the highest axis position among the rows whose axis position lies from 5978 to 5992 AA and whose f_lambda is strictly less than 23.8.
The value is 5985.75 AA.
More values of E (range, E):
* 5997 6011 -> 6010.61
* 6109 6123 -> 6122.36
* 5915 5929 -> 5928.14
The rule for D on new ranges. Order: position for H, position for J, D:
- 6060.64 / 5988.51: 0.04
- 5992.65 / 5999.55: -0.11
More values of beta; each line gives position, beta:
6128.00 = 23.27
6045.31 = 23.01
